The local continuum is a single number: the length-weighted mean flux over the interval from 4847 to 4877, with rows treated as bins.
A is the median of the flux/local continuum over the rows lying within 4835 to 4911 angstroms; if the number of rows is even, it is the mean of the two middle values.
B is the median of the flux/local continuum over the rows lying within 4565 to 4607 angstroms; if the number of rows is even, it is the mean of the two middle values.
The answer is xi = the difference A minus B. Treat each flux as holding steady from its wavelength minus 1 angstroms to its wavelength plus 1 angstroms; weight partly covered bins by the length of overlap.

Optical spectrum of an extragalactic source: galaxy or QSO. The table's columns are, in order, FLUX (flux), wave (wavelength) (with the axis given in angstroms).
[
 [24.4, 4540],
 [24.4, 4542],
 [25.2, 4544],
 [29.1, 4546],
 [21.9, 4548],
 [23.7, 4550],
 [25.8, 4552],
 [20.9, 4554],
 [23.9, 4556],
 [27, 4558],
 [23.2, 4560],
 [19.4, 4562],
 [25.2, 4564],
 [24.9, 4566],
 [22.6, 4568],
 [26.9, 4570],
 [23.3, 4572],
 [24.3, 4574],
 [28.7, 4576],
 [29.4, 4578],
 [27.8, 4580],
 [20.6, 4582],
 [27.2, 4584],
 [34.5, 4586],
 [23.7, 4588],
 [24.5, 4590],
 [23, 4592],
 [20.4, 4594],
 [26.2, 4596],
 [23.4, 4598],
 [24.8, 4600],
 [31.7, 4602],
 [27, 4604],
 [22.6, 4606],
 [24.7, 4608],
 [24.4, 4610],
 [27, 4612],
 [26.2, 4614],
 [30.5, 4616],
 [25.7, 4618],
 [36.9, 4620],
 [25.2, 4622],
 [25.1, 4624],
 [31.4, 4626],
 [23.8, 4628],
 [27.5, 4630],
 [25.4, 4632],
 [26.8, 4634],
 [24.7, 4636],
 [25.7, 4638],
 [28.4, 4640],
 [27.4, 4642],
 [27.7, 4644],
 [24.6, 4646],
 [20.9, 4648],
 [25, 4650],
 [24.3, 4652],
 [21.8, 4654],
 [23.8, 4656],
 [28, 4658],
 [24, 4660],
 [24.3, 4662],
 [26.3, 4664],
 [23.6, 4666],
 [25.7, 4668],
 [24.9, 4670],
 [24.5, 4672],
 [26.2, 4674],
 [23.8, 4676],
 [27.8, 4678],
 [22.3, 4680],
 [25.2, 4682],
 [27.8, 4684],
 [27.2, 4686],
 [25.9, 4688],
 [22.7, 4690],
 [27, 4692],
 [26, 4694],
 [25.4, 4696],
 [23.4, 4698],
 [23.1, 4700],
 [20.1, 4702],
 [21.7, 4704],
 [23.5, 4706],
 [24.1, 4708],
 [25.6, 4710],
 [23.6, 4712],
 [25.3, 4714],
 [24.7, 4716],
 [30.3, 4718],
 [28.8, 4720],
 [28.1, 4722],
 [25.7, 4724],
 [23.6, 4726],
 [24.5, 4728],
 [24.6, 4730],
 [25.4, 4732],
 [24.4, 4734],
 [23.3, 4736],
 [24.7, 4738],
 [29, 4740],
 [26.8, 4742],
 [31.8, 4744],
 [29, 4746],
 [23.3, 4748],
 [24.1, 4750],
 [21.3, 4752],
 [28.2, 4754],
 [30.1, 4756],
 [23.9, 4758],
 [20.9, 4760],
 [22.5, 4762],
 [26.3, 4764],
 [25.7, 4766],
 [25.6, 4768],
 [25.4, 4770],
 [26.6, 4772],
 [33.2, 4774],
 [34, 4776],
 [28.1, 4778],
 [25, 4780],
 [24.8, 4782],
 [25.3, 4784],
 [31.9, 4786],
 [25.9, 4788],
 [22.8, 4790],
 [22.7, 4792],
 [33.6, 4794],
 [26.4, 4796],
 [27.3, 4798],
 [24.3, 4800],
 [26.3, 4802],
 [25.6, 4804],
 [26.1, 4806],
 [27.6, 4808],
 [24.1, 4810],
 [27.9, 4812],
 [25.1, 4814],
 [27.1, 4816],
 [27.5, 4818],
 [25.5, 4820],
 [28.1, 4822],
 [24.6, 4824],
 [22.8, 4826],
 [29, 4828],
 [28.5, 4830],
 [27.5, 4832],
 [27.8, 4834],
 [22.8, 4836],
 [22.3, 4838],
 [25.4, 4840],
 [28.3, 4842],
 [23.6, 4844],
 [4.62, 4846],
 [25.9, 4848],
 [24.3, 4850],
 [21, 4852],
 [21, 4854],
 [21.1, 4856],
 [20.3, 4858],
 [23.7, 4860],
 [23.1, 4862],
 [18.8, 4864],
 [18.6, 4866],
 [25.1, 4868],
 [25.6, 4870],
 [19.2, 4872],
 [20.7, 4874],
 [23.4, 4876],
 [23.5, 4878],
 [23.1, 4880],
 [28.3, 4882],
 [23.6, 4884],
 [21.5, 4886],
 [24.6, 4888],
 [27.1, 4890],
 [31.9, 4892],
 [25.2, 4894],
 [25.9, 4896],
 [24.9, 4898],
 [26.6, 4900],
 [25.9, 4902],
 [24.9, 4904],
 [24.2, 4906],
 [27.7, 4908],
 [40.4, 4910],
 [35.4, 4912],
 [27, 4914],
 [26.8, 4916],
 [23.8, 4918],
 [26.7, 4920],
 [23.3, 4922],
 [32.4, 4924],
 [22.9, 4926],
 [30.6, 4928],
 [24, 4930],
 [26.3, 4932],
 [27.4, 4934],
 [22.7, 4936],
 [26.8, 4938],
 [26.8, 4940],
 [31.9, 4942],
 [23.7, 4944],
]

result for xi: -0.04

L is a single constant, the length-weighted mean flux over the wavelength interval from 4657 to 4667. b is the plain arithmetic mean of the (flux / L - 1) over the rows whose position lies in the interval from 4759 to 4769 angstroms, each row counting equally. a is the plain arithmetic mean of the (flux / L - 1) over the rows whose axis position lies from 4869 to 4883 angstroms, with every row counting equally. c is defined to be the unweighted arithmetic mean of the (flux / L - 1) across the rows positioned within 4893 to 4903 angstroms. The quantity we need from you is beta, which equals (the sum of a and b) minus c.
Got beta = -0.132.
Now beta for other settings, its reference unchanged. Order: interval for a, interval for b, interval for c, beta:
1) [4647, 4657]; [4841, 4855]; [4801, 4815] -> -0.275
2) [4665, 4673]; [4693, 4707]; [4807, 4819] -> -0.151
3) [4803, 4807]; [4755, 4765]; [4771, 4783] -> -0.129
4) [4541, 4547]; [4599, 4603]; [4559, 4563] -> 0.315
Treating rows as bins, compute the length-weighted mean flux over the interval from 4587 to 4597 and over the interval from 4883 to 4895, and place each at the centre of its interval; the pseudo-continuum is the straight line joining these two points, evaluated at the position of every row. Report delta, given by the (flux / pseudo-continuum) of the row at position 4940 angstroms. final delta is 1.03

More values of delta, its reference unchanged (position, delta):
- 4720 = 1.18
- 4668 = 1.07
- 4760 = 0.84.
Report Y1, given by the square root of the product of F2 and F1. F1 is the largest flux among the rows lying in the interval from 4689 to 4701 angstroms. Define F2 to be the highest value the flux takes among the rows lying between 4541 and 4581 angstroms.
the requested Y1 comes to 28.2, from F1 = 27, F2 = 29.4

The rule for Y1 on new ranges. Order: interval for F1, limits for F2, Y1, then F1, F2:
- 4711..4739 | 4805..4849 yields 29.6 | 30.3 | 29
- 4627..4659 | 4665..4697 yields 28.1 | 28.4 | 27.8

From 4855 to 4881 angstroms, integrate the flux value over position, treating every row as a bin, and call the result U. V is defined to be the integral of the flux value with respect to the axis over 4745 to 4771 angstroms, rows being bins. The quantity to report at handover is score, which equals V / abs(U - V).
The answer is 8.1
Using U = 572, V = 653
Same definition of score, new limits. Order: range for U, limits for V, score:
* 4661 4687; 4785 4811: 23.0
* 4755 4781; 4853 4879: 4.5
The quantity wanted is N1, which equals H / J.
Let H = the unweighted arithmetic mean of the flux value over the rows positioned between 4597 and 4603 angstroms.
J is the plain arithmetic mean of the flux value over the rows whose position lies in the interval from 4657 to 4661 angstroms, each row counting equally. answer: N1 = 1.02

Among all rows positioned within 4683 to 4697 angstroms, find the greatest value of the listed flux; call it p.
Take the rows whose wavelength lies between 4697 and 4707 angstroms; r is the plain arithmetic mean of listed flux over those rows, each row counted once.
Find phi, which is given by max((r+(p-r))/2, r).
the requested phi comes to 22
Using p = 27.8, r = 22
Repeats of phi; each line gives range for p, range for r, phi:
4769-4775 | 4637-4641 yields 27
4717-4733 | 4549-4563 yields 23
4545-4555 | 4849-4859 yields 22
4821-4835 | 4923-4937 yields 27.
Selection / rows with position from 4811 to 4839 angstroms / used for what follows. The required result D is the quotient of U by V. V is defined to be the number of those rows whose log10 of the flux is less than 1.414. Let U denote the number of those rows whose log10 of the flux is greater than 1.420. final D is 1.3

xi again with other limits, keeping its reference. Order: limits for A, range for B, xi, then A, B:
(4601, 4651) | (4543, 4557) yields 0.08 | 1.16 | 1.08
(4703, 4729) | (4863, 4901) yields 0.00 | 1.12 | 1.11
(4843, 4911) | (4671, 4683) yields -0.04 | 1.08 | 1.12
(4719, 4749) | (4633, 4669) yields 0.02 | 1.15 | 1.12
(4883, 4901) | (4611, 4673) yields -0.01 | 1.14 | 1.15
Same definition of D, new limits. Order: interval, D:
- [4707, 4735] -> 0.3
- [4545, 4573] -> 0.3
